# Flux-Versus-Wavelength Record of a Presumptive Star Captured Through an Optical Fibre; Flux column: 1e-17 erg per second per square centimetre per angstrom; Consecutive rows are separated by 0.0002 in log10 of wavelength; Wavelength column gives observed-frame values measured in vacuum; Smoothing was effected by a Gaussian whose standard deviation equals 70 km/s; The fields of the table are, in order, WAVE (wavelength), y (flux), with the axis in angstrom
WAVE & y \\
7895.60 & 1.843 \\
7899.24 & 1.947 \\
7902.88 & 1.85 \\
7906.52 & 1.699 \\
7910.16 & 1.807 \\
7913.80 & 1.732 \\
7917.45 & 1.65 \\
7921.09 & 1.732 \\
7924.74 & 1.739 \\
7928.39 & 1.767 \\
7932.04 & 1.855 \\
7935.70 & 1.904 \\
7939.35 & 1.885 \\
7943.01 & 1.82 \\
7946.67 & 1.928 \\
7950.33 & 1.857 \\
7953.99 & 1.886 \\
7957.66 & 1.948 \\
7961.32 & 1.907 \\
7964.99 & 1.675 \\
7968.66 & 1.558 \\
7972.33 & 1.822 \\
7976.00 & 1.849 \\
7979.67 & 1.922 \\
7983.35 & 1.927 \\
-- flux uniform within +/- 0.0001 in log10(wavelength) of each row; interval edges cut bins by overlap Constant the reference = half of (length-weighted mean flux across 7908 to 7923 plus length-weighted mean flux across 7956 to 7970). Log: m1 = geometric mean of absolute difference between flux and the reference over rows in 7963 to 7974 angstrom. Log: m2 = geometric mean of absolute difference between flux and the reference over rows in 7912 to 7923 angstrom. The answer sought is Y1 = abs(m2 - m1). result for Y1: 0.065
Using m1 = 0.102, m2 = 0.04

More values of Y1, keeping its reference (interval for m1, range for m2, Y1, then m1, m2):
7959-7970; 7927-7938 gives 0.075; 0.133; 0.06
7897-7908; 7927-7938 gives 0.042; 0.101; 0.06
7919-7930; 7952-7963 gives 0.142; 0.016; 0.16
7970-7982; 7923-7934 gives 0.076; 0.103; 0.03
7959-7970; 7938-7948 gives 0.019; 0.133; 0.11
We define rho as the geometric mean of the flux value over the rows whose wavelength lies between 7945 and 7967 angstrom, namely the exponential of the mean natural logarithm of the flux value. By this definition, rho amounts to 1.86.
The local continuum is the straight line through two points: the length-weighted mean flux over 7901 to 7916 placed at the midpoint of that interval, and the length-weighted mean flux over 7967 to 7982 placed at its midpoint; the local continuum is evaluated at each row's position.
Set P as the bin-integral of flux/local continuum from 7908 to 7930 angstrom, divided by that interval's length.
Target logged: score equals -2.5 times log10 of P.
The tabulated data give 0.02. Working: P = 0.98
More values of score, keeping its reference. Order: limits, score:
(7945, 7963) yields -0.07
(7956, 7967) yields -0.03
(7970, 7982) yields -0.03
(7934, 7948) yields -0.06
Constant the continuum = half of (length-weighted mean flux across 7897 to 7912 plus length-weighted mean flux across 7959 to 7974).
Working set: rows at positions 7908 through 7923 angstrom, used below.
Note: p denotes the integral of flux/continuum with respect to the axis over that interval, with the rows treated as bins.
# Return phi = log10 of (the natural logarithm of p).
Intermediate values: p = 14.5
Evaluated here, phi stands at 0.428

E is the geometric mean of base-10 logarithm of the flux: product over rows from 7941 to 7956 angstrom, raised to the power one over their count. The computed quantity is 0.272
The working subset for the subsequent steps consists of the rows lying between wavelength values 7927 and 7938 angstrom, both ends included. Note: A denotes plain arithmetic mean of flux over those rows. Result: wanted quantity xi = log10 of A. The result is 0.265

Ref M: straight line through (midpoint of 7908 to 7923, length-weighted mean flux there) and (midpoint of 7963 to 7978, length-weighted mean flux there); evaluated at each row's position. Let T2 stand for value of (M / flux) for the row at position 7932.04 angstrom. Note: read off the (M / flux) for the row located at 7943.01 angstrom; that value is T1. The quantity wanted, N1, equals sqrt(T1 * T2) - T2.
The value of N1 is 0.009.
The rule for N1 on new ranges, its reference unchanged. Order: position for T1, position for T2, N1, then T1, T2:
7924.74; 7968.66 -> -0.059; 1.00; 1.11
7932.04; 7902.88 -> -0.001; 0.93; 0.94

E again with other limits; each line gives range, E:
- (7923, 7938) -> 0.258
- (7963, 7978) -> 0.234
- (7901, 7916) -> 0.248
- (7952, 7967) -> 0.266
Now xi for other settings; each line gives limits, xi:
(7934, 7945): 0.272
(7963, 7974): 0.227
